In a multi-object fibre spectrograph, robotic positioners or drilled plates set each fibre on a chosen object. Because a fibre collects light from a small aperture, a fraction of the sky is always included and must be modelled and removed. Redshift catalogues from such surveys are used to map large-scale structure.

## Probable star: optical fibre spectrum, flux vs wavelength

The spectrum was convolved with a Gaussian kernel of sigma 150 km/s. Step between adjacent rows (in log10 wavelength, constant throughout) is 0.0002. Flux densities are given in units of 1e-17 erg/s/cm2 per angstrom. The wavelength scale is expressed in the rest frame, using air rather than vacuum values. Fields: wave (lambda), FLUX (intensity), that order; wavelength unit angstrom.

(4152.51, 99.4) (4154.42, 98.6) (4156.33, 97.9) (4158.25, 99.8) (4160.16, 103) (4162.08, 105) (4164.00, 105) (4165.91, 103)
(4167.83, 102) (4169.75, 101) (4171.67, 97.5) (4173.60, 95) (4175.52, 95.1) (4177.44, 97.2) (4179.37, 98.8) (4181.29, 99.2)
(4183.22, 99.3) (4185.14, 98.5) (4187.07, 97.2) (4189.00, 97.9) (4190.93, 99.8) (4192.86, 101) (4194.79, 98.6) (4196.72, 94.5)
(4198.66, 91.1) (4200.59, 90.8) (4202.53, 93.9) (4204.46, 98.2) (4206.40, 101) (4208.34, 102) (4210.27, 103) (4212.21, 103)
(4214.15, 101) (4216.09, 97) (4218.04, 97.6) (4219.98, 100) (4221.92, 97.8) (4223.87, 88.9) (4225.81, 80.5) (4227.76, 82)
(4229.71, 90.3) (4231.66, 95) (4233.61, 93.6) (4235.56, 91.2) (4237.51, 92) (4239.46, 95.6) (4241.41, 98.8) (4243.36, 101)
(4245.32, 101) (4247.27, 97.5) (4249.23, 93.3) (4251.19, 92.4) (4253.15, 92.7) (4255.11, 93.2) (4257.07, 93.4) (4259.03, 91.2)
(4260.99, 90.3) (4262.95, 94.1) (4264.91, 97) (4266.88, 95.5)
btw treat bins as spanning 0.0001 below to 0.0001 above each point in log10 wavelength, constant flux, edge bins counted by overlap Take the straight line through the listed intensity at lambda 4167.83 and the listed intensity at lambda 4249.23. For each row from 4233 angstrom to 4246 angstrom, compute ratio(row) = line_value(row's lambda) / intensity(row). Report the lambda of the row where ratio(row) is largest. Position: 4235.56 angstrom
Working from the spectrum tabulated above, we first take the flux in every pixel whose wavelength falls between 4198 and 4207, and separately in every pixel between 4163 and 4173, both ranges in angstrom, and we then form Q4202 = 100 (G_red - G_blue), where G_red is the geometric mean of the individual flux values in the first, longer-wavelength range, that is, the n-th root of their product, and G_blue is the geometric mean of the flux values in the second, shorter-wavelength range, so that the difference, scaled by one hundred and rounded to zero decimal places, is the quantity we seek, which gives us -675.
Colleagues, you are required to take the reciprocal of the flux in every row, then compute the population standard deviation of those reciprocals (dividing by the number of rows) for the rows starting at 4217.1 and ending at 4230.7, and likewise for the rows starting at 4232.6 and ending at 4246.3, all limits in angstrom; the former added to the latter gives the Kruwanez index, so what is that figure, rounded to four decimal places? 0.0013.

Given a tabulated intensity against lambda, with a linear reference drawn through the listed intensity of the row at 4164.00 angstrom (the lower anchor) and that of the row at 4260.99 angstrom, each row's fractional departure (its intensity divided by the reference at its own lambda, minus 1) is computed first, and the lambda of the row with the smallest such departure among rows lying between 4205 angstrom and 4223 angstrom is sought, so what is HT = 4216.09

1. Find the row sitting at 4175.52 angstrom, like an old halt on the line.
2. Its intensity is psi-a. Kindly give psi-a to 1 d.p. 95.1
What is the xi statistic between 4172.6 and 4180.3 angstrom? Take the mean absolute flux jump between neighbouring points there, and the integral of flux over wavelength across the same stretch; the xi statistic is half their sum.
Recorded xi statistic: 372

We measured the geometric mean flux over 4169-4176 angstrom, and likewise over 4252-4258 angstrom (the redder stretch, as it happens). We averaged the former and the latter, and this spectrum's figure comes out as 95.1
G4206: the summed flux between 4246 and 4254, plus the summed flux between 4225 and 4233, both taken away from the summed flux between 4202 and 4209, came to -329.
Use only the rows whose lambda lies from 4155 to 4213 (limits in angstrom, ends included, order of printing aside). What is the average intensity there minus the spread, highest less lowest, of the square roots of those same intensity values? 98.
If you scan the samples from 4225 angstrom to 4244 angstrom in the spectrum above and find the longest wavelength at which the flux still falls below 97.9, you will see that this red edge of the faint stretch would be 4239.46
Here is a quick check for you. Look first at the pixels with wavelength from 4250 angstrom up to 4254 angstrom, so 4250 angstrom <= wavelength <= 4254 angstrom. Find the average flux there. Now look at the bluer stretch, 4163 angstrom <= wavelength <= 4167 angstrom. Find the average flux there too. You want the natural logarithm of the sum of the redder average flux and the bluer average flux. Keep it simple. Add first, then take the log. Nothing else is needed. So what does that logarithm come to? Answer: 5.281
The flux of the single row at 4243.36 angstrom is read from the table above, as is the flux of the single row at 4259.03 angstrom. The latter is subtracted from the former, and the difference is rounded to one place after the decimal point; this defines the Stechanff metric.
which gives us 9.8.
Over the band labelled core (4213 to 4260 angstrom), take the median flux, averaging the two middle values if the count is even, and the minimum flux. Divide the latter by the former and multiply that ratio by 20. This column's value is 17.2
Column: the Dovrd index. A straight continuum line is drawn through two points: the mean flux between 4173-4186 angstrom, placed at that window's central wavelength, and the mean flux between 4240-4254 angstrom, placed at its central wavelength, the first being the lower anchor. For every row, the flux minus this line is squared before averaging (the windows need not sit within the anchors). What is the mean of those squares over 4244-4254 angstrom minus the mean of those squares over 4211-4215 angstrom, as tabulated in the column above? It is -12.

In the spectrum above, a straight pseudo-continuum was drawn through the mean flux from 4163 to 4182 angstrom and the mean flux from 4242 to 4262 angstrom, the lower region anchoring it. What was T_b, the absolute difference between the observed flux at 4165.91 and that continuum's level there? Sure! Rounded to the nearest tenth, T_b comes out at 3.2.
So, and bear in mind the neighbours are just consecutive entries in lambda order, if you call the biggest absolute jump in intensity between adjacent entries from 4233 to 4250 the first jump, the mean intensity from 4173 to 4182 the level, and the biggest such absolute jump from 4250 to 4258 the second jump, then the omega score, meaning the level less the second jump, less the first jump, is 92.4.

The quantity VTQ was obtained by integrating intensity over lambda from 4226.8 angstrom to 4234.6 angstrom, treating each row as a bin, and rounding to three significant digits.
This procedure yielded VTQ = 703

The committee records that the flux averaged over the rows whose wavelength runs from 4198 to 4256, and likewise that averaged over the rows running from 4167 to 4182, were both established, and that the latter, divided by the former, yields 1.03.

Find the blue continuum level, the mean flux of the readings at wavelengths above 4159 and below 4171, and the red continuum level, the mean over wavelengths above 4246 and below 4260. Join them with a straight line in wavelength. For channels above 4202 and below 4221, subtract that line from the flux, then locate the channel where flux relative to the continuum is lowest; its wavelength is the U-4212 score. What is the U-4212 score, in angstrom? 4202.53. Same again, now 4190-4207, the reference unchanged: 4200.59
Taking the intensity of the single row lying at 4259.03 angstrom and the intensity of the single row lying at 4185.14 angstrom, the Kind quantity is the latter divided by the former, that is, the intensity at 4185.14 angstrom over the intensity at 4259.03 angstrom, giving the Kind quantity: 1.08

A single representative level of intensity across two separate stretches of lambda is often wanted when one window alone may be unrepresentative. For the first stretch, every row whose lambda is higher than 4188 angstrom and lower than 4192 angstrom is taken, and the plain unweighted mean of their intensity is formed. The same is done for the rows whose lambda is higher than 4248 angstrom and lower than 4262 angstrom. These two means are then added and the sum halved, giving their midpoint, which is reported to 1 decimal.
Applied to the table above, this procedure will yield 95.6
